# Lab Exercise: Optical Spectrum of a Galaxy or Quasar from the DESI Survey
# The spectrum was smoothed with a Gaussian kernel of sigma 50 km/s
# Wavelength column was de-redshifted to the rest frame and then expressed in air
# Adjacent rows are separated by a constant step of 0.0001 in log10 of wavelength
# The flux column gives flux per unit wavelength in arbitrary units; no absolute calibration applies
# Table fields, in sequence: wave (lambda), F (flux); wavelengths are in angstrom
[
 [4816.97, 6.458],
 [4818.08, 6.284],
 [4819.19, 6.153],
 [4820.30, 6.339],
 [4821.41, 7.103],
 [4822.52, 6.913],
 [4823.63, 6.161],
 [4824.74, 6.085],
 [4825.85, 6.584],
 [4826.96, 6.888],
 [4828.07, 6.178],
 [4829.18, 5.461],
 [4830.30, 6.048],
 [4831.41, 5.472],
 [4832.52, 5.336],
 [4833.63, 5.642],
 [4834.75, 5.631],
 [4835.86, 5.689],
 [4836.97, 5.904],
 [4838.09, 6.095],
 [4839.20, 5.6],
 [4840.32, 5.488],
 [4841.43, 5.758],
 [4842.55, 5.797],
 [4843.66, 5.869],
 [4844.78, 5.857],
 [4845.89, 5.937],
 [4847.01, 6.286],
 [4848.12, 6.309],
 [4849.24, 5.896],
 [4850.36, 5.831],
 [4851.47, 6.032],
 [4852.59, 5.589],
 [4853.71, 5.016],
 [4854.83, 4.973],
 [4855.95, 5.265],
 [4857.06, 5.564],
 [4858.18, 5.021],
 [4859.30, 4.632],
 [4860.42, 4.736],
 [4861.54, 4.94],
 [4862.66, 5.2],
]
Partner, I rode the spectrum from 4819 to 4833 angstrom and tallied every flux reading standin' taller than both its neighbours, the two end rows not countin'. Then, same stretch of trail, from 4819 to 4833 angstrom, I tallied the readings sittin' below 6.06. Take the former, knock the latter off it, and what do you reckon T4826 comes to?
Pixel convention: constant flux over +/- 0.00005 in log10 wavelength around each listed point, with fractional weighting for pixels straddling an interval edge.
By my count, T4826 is -1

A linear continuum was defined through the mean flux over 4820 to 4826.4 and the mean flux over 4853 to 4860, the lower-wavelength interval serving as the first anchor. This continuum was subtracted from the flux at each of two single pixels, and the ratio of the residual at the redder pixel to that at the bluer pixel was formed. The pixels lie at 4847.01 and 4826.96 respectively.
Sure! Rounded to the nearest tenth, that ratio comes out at 1.5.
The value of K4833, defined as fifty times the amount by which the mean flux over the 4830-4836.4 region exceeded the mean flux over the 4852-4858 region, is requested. 18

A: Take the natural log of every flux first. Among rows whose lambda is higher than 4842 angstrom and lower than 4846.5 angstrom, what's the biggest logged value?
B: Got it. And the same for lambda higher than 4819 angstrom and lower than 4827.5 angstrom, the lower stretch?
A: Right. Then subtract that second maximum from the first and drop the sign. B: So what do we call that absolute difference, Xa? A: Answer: 0.18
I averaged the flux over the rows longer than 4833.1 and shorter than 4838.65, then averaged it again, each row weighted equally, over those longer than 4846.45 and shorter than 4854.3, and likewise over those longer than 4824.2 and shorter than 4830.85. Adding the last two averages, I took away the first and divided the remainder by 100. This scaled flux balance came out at 0.063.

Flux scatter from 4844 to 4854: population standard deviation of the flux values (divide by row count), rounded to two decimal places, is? 0.37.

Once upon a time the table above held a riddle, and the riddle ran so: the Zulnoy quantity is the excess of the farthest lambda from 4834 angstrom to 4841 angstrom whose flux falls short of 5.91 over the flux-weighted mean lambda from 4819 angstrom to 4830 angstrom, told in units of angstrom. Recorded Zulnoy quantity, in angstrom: 16.2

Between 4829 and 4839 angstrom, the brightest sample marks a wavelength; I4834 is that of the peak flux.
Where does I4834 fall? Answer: 4838.09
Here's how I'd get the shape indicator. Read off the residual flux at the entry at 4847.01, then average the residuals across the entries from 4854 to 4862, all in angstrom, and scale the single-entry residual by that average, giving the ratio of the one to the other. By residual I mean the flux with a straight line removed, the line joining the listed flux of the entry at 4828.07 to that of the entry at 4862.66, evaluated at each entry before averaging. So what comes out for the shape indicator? -2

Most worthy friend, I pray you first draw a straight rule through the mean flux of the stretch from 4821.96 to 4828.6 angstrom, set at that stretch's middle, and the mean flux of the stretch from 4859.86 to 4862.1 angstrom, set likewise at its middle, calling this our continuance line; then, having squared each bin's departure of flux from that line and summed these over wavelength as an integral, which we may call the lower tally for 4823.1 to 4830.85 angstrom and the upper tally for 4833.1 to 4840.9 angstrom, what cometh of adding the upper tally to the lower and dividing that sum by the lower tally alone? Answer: 1.5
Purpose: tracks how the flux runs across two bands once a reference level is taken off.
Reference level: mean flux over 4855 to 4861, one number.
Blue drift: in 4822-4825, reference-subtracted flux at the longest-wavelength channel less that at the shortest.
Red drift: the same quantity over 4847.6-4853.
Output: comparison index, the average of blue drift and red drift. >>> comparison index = -0.77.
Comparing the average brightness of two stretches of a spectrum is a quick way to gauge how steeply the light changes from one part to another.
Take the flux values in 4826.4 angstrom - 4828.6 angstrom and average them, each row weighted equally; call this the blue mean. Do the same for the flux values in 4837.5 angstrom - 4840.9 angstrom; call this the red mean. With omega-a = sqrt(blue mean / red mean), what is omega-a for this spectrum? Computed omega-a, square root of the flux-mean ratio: 1.07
